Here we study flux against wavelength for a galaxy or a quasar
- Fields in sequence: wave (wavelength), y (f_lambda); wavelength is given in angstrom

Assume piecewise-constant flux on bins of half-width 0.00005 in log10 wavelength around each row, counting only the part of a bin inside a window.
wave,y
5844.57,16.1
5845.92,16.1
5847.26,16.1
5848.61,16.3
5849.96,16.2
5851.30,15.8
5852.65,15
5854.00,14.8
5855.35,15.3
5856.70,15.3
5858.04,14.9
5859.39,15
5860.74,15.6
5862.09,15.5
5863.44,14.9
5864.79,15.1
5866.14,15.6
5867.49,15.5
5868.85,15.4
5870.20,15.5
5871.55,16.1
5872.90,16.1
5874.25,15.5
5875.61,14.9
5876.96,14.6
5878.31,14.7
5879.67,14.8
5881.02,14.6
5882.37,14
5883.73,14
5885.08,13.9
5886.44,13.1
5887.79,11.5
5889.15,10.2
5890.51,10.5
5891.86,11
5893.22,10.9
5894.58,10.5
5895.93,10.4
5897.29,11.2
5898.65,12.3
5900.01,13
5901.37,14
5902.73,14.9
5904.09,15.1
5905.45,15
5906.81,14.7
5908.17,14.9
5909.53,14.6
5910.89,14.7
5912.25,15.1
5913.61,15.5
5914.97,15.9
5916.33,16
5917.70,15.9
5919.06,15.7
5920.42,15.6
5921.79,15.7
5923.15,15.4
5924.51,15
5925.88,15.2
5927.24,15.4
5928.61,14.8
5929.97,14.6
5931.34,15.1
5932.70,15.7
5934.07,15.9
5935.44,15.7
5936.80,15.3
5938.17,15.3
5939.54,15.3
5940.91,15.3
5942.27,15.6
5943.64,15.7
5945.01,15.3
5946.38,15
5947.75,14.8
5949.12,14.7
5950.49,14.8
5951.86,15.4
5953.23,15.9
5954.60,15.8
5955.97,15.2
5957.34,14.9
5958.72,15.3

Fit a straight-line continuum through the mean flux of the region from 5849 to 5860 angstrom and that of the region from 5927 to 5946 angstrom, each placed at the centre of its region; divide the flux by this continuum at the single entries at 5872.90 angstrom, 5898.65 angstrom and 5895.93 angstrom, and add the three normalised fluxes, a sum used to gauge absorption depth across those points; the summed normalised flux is 2.53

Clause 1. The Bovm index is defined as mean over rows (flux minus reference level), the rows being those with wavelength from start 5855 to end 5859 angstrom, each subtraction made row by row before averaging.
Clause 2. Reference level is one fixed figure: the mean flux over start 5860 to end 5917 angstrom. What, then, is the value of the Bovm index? 1.1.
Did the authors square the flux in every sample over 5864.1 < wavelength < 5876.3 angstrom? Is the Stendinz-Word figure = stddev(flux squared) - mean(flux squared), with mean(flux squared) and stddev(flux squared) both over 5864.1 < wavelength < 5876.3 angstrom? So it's -229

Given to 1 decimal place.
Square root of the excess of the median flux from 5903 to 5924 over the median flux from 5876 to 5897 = 1.5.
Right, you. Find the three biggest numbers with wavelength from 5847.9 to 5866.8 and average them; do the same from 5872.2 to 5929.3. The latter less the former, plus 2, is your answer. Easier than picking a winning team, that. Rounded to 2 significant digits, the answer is 1.9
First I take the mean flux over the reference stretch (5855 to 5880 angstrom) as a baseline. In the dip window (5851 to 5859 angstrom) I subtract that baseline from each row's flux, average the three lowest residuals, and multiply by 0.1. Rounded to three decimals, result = -0.038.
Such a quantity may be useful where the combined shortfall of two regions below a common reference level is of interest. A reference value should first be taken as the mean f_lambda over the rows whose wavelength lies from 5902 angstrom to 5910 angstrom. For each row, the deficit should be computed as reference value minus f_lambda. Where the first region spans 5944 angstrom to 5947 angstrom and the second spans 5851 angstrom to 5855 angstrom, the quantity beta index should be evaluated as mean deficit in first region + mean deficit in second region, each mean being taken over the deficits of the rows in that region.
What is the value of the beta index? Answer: -0.6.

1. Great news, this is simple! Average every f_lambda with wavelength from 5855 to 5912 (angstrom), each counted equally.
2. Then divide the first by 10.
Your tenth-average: 1.40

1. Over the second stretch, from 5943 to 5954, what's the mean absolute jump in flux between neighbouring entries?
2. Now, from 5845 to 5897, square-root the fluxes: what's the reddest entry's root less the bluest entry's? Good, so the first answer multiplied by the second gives -0.25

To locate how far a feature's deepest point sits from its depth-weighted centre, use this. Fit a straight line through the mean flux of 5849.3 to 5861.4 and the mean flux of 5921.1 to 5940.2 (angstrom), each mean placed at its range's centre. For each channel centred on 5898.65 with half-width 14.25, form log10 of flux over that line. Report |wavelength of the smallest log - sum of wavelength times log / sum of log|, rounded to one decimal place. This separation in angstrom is 4.8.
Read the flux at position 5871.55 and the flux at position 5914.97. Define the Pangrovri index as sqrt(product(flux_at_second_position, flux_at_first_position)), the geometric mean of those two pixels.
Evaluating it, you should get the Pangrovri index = 16.0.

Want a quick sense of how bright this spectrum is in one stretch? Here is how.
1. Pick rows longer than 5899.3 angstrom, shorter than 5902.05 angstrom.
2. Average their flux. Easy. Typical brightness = 13.5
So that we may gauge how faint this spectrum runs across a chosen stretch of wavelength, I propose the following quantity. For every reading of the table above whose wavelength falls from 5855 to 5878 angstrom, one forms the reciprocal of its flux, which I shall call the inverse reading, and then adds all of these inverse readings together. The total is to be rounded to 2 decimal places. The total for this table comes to 1.11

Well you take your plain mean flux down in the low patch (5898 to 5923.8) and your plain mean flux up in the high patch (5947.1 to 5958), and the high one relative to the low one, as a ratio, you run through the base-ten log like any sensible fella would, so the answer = 0.01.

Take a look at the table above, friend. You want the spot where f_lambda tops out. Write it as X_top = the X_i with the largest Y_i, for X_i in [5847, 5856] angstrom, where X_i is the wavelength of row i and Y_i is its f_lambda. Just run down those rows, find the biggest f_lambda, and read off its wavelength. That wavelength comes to 5848.61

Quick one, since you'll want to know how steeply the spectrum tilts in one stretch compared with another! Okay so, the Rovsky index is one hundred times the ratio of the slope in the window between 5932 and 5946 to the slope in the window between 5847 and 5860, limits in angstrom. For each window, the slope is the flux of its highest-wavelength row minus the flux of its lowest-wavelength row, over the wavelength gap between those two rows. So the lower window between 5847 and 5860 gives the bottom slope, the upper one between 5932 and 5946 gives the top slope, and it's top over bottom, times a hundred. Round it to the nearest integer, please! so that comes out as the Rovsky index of 36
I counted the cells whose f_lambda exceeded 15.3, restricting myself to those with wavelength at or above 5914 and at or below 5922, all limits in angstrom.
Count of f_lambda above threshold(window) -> 6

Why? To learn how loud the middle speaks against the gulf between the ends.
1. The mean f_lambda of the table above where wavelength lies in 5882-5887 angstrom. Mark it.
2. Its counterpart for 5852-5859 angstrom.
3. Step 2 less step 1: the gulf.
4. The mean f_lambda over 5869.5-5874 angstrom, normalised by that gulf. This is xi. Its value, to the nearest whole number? 12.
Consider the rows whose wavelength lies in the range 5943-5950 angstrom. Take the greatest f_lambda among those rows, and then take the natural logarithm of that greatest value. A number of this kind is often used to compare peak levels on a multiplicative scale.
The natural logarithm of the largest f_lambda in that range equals 2.75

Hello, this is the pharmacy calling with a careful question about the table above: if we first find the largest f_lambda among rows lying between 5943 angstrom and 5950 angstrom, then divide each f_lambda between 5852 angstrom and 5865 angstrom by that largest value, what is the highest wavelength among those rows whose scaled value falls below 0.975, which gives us 5864.79 angstrom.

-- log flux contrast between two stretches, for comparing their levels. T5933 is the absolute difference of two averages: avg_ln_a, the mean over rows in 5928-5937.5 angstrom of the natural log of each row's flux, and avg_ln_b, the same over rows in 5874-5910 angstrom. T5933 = 0.15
